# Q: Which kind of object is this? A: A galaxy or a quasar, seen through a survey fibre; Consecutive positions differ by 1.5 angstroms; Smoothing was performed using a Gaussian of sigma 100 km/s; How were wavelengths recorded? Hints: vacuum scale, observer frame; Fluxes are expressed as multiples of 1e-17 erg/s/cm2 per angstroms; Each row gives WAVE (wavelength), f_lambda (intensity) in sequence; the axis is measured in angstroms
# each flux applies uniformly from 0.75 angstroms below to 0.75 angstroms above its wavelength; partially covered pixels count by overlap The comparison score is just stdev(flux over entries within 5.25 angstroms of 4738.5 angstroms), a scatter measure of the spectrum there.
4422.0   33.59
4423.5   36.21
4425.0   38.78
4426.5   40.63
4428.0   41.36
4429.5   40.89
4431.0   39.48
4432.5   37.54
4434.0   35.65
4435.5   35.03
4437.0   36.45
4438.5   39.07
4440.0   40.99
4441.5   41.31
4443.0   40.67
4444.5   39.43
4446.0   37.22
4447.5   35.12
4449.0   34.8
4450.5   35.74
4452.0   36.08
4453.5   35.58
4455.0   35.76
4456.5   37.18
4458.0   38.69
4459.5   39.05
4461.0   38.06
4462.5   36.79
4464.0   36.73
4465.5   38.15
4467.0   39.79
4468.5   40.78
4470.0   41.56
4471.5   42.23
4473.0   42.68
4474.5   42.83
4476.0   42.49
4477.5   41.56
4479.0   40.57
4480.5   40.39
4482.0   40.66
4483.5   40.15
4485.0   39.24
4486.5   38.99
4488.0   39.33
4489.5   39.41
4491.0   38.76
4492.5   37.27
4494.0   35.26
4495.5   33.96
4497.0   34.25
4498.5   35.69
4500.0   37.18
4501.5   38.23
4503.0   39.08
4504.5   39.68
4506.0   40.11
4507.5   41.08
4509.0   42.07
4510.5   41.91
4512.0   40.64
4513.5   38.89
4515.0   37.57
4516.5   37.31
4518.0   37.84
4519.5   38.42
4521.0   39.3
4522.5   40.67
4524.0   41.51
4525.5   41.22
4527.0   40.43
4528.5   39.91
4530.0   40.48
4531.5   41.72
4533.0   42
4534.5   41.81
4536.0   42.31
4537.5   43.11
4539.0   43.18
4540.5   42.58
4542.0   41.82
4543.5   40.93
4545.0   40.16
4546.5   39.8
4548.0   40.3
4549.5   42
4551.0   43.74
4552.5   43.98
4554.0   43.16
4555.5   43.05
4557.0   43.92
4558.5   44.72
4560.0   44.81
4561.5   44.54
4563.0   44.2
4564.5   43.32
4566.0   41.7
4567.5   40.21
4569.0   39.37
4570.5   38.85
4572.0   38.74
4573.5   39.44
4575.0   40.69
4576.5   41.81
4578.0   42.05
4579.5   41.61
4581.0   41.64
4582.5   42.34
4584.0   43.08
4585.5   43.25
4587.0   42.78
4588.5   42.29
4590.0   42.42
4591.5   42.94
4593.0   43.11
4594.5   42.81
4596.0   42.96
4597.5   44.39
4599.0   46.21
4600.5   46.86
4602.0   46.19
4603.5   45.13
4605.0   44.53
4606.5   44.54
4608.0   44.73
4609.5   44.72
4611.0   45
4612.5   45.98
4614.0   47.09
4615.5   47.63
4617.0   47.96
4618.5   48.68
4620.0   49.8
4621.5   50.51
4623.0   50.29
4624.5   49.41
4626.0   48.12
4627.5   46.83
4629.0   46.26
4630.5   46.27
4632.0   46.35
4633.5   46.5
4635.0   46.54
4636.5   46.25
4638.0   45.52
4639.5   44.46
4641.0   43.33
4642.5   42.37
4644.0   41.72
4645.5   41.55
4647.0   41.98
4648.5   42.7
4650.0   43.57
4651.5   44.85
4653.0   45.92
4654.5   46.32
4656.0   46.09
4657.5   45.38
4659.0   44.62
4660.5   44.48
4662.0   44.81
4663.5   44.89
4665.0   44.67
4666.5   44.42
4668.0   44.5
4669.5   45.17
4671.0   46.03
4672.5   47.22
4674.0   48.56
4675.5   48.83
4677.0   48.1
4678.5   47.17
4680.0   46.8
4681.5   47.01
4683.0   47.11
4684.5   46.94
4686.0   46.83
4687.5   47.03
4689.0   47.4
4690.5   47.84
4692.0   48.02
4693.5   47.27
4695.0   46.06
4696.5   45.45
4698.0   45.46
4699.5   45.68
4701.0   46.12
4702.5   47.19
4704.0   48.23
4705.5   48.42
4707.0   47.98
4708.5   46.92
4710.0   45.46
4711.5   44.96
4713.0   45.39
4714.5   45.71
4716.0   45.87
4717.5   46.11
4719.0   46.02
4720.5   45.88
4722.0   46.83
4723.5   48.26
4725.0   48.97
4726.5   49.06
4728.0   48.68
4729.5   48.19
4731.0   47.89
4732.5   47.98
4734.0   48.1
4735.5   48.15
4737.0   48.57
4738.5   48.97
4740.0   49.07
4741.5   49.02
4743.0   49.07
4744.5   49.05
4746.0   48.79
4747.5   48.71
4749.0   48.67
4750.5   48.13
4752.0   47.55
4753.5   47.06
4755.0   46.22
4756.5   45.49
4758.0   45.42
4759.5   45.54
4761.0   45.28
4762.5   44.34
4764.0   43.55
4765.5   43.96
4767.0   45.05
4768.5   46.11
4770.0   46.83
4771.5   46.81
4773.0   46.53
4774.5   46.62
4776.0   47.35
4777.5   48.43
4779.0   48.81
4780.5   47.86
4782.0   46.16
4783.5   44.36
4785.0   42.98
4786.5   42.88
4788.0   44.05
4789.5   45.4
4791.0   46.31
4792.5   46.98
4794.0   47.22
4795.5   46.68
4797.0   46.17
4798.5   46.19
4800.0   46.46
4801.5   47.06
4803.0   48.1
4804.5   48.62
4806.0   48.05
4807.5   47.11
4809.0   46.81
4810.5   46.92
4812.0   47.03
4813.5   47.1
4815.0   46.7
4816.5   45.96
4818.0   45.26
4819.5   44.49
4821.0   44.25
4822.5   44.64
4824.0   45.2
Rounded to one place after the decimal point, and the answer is 0.4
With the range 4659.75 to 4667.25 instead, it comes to 0.2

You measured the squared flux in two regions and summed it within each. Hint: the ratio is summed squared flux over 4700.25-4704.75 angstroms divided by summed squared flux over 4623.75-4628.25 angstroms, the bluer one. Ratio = 0.96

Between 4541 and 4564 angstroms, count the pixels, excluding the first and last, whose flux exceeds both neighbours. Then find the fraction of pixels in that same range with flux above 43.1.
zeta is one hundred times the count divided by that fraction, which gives 375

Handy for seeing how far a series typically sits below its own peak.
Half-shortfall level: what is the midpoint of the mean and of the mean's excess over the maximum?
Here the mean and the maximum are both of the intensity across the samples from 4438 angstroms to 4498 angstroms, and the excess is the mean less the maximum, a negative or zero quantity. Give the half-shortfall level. 17.3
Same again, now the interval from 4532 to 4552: 20.0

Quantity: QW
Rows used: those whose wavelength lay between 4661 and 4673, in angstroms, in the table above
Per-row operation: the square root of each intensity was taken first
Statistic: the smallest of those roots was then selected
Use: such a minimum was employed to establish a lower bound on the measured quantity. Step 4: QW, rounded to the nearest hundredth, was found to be 6.66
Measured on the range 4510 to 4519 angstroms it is 6.11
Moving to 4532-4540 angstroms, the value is 6.47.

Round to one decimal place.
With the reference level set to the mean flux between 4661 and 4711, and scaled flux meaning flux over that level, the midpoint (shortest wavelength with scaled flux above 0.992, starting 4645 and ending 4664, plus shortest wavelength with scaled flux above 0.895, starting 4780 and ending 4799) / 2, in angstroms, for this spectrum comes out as 4717.5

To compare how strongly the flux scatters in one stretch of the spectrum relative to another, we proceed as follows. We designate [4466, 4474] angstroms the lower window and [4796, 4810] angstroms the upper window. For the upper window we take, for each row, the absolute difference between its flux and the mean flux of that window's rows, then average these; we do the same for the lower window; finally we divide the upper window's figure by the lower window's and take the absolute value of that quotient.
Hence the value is 0.80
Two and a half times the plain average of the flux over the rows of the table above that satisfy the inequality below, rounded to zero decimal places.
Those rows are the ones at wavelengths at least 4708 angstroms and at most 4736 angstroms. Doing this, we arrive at 118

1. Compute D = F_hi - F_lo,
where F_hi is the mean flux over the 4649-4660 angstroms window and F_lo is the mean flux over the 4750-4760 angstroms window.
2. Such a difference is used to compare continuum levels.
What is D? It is -1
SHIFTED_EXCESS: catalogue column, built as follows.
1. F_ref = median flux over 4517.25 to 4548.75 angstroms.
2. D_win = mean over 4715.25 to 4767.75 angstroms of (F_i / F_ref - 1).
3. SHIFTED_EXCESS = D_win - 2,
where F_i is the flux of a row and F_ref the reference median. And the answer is -1.85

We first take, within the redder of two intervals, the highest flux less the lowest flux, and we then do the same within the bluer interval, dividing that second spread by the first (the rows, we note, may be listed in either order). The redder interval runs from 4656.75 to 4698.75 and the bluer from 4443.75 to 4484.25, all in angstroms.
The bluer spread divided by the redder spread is 1.8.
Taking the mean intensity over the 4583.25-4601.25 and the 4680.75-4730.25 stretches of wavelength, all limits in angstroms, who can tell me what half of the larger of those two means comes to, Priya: 23.5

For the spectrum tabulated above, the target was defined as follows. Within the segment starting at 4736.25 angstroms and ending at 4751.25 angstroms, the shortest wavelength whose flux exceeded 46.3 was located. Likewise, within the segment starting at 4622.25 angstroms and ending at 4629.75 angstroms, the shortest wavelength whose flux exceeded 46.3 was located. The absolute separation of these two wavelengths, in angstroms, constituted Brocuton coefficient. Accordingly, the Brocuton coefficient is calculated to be 114.0 angstroms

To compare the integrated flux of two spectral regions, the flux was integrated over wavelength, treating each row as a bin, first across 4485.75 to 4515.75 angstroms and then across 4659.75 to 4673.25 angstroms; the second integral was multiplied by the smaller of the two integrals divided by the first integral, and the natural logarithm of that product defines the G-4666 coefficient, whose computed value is 5.8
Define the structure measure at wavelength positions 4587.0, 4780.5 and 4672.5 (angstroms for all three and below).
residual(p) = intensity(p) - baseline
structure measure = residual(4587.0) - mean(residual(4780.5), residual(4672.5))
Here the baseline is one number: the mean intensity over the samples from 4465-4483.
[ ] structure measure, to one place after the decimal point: -4.8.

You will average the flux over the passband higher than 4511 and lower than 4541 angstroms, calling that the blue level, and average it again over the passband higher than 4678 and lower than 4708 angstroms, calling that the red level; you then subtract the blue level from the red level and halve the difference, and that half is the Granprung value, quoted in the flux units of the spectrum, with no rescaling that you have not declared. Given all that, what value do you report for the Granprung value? 3.2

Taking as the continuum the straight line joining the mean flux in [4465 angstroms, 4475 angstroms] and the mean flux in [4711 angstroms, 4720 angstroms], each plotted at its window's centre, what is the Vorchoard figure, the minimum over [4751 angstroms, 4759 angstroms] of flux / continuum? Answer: 0.977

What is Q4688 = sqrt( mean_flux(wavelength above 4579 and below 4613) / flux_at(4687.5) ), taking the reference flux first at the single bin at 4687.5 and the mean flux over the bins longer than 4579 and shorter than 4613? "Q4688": 0.97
